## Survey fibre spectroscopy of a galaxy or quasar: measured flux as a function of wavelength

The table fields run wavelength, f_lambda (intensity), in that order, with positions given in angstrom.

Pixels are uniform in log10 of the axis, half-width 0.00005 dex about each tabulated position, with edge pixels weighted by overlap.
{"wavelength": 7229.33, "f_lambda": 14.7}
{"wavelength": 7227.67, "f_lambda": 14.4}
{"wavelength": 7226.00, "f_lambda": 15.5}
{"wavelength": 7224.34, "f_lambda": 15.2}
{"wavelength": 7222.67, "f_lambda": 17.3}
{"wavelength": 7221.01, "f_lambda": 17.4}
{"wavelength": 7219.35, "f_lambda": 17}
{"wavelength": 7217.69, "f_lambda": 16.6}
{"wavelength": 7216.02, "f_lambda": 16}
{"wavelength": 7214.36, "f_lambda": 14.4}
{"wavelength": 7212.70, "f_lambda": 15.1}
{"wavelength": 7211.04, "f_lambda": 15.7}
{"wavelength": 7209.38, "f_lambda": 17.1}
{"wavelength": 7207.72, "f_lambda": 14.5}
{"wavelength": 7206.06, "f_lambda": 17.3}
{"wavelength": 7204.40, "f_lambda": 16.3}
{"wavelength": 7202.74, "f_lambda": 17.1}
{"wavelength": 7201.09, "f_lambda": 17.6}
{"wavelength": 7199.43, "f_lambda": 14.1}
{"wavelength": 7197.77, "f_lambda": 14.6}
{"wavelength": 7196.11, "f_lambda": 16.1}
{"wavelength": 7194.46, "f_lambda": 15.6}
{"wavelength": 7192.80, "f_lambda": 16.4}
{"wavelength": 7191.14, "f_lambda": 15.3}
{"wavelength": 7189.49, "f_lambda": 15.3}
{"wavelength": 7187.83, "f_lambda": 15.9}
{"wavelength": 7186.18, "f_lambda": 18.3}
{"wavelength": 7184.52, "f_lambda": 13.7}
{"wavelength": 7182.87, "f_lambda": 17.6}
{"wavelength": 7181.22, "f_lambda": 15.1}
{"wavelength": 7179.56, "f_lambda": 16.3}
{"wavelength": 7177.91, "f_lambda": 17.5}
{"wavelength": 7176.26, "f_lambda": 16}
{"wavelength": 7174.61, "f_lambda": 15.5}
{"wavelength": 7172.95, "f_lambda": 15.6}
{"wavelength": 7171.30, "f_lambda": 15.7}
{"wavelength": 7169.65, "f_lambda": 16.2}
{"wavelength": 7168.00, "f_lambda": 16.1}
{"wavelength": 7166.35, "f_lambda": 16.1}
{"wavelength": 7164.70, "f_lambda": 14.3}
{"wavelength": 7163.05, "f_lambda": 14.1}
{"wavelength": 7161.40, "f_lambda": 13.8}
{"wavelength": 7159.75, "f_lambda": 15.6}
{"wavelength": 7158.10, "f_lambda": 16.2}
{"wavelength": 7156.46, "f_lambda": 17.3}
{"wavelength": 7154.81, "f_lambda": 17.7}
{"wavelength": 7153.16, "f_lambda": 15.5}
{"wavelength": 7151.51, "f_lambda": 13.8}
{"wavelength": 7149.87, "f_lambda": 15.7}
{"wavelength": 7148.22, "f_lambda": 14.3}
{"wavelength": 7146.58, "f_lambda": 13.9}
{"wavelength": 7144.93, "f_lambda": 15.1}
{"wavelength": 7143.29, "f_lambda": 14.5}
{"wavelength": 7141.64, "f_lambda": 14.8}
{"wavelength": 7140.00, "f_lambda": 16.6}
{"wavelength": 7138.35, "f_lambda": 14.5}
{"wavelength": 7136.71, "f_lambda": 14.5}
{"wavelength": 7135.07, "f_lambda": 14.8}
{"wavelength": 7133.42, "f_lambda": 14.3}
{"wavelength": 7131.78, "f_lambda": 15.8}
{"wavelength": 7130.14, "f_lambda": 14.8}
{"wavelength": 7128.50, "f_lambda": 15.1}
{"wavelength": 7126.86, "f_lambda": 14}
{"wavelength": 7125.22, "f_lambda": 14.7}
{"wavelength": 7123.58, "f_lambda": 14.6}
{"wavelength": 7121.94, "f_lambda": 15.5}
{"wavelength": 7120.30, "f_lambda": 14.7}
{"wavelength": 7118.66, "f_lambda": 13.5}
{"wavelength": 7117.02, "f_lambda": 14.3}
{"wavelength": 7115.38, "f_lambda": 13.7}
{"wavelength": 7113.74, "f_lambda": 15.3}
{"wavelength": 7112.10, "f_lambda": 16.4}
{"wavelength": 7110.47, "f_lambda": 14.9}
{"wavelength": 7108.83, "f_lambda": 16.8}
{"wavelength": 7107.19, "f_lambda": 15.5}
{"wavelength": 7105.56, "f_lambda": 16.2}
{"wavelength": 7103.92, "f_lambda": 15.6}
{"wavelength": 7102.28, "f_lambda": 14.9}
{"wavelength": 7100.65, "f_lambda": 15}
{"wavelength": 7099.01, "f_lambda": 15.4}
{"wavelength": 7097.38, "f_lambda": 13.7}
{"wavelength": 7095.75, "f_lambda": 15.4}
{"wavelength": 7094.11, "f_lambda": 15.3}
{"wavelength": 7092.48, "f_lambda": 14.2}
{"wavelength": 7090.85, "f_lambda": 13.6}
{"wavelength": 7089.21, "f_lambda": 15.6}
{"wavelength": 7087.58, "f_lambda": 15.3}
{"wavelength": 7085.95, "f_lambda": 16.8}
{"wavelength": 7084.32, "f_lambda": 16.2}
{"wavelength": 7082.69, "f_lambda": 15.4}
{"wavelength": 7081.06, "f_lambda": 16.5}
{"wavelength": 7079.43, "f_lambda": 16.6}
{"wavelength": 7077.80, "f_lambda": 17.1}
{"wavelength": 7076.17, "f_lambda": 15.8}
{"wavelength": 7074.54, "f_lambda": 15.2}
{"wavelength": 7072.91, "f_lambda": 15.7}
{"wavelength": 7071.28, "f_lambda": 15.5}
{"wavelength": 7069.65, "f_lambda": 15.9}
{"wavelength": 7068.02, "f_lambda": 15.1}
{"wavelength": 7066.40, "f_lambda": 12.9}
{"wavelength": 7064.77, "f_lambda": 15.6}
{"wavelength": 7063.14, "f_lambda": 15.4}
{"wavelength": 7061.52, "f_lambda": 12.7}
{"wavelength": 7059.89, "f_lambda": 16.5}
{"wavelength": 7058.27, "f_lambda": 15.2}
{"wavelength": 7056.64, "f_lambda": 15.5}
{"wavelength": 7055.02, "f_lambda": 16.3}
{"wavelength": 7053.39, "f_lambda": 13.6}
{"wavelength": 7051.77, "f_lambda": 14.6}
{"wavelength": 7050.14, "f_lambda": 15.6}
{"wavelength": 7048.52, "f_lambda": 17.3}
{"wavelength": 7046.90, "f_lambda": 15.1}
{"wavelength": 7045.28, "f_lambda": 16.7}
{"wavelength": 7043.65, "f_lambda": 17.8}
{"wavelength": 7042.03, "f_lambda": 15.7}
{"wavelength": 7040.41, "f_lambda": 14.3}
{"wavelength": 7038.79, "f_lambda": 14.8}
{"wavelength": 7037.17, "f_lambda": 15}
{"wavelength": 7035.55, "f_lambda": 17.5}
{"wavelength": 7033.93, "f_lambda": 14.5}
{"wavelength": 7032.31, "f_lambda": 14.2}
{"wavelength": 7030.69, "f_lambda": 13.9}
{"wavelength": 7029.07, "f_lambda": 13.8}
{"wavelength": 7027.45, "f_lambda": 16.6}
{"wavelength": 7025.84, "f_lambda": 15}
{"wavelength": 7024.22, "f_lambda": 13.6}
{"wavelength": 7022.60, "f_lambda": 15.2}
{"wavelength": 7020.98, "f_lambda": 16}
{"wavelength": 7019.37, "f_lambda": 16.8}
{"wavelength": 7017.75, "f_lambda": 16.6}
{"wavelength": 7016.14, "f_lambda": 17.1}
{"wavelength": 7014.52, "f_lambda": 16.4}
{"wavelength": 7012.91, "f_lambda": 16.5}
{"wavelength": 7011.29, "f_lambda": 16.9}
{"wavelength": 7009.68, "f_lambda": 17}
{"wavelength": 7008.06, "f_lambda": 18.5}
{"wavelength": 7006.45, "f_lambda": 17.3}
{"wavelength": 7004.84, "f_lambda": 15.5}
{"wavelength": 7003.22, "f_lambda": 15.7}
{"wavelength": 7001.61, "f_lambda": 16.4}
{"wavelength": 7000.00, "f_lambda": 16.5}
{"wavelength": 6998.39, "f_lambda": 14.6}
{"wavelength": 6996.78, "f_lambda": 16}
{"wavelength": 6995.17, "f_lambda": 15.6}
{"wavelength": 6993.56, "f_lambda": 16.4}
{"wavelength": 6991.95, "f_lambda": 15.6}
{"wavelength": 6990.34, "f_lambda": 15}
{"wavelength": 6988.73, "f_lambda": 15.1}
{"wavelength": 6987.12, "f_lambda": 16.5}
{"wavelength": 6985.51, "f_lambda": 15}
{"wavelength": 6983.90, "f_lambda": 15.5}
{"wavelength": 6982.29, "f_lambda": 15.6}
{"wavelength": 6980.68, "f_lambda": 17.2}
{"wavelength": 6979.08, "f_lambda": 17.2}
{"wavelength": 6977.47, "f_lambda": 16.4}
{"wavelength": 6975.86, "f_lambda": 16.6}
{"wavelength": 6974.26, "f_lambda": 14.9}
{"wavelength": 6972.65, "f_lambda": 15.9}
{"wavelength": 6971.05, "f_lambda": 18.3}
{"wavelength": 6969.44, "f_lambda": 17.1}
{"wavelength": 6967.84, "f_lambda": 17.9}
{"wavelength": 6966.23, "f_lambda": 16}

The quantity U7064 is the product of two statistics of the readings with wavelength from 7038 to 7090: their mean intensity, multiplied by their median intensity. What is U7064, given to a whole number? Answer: 243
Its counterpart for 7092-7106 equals 231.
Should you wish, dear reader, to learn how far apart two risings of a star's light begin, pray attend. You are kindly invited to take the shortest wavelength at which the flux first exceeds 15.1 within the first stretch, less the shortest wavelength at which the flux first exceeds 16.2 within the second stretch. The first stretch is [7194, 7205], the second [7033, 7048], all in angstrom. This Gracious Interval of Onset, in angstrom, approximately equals 158.9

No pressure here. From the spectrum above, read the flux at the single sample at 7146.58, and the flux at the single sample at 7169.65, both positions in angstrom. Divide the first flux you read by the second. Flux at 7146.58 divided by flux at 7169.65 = 0.86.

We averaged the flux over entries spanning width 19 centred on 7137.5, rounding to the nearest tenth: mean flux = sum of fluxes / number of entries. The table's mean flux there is 14.9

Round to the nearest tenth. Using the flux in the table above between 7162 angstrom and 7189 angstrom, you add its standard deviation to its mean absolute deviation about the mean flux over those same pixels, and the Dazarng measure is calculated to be 2.1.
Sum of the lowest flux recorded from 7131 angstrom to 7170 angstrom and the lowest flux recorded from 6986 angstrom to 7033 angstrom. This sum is 27.4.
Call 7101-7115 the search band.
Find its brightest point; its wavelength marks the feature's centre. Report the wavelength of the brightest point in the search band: 7108.83 angstrom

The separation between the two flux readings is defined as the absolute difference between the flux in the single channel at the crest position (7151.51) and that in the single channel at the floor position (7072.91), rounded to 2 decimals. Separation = 1.90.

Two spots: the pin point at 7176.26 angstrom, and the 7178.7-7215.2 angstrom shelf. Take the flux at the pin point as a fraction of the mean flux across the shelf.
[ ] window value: 1.01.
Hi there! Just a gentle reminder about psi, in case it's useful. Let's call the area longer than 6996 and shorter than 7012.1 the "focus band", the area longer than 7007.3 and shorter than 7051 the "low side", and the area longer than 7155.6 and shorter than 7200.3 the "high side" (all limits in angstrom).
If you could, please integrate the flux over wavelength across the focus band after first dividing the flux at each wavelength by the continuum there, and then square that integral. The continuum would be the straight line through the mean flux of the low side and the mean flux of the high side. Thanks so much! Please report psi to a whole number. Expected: 278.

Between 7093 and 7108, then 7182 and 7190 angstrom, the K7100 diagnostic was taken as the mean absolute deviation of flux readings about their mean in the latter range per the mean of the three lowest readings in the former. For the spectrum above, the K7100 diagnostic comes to 0.10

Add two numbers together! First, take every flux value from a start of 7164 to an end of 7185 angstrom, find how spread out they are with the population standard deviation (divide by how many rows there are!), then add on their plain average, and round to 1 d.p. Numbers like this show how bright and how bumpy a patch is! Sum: 16.9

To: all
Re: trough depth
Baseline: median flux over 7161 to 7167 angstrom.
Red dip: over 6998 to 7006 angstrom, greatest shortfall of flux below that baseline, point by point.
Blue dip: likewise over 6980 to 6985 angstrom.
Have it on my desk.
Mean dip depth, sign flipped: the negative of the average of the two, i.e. 0.85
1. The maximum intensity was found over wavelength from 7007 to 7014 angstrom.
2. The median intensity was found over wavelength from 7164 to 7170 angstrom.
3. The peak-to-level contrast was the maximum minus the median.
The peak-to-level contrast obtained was 2.4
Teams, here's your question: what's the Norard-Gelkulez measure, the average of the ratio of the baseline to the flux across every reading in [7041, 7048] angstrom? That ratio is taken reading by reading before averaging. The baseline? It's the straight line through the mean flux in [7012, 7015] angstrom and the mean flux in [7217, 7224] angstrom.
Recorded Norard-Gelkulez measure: 1.02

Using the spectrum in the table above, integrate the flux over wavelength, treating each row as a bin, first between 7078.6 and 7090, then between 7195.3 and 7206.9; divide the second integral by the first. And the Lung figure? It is 1.023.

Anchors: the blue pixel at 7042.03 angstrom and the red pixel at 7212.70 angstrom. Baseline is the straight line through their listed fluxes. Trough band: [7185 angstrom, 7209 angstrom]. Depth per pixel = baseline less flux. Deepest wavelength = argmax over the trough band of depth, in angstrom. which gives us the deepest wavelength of 7199.43 angstrom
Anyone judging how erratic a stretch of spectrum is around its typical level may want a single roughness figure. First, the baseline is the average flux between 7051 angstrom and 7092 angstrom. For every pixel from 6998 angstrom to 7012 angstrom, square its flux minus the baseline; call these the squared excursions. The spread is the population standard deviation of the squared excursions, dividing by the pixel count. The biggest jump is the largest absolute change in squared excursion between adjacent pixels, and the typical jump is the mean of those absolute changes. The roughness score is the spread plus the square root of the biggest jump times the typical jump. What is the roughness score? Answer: 7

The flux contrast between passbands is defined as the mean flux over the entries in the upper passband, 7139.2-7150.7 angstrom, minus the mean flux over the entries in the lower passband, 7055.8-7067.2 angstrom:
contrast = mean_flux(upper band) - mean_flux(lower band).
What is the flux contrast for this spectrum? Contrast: 0.16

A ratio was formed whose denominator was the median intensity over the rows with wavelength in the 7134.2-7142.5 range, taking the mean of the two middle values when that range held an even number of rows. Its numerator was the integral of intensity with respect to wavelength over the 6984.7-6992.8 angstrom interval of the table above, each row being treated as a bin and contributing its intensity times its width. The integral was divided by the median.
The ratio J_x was 8.4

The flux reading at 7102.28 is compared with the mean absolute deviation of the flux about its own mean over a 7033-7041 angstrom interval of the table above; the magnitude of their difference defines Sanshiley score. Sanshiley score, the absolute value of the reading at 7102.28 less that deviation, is 14.0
